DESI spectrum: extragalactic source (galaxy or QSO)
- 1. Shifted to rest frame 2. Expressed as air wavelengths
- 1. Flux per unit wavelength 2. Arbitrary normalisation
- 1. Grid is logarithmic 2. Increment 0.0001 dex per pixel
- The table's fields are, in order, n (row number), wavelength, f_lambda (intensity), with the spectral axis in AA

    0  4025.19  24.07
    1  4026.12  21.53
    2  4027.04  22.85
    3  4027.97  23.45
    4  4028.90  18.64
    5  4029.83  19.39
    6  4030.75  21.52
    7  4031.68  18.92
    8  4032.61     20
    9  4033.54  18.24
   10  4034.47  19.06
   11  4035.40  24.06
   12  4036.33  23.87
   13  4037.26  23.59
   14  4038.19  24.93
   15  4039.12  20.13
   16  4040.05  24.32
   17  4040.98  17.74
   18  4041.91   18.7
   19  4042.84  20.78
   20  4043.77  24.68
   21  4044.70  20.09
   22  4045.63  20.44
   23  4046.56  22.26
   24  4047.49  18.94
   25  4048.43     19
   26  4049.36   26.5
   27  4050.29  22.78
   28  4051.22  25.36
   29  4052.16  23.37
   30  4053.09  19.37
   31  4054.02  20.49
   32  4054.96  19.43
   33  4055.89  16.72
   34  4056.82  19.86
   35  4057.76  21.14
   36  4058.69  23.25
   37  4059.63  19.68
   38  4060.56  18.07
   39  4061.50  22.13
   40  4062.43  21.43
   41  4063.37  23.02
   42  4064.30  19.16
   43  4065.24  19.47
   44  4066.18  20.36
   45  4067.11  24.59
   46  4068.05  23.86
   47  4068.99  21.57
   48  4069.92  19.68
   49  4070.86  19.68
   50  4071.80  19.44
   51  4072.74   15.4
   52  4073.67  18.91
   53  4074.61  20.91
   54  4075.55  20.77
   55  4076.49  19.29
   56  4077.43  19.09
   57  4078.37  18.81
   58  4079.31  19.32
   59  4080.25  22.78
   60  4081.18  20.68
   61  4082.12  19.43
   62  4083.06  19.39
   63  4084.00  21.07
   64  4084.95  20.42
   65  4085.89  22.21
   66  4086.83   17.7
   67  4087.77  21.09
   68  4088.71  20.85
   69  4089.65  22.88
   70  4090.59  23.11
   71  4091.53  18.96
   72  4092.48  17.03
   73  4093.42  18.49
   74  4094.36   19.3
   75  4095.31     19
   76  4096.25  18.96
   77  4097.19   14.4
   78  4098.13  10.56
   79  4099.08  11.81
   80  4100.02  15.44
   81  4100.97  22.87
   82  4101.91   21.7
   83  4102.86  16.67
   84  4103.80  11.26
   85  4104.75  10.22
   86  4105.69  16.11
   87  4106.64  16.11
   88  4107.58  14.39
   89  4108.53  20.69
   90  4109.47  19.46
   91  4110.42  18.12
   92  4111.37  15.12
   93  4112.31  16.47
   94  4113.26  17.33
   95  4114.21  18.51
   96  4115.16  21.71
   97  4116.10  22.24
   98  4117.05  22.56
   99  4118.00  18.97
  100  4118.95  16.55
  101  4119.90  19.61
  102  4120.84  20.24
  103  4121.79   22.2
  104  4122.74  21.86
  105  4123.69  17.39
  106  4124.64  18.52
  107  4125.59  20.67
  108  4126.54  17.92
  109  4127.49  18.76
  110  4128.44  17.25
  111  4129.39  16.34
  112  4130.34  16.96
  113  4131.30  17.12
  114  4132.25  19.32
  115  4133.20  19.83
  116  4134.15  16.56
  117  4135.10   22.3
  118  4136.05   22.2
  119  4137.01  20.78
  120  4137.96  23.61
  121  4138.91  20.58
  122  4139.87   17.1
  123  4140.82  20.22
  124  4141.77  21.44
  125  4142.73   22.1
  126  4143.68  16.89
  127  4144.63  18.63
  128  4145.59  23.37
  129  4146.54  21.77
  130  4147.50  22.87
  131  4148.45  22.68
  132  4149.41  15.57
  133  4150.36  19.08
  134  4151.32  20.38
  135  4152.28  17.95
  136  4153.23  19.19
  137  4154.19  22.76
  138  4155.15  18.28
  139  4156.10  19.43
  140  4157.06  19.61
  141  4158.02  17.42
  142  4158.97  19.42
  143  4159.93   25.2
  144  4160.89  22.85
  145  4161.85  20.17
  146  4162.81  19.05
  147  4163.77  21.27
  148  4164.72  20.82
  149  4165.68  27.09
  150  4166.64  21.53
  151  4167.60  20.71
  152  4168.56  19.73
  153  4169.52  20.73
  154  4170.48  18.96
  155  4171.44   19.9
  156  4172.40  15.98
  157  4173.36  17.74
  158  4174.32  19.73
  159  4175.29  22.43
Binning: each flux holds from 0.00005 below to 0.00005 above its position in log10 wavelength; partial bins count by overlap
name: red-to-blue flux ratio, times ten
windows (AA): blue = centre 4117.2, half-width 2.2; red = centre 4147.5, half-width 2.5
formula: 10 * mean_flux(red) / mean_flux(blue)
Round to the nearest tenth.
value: 10.4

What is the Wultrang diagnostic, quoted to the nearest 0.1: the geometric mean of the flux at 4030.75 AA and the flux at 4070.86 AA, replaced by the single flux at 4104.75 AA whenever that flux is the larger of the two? 20.6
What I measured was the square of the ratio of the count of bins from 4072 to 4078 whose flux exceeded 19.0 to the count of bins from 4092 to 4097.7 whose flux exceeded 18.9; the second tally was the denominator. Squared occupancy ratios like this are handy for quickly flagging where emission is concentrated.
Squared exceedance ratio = 1.8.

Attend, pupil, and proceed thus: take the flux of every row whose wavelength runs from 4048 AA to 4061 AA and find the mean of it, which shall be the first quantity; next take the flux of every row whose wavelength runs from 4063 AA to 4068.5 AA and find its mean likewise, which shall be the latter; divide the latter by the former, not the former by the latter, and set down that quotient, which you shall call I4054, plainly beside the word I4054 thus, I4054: 1.03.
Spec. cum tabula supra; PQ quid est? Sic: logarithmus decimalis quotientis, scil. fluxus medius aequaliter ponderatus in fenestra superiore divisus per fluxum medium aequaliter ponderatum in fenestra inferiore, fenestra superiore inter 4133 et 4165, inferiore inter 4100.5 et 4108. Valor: 0.10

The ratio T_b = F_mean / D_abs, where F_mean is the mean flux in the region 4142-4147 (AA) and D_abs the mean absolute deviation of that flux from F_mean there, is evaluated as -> 9.2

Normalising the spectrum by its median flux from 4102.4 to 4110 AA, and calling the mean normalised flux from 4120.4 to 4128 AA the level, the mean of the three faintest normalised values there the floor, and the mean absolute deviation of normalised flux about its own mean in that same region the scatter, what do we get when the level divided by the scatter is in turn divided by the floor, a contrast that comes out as 11.4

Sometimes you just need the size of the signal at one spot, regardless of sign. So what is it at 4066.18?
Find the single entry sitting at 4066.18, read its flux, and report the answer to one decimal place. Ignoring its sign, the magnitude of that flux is 20.4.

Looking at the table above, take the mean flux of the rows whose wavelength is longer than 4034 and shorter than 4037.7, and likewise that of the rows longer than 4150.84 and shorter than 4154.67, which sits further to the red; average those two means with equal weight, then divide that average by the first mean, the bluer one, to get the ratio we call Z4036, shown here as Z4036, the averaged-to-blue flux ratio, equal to 0.94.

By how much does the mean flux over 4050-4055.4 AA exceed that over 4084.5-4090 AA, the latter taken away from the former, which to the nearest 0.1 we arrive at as 0.9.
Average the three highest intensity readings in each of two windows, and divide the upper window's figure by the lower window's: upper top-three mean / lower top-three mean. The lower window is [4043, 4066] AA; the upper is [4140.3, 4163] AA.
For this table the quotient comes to 0.93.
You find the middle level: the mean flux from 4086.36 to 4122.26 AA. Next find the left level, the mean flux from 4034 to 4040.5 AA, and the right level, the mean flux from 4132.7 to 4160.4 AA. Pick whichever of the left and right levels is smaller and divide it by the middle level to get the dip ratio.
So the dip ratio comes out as 1.12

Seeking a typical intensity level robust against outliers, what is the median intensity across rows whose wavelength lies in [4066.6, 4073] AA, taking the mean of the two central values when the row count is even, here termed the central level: 19.7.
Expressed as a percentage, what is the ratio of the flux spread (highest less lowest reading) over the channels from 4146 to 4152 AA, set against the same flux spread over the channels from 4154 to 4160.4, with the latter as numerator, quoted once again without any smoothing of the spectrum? 107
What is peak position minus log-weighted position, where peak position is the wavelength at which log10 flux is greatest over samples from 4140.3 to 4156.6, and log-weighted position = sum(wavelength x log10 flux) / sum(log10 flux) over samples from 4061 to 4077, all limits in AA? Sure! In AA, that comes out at 76.7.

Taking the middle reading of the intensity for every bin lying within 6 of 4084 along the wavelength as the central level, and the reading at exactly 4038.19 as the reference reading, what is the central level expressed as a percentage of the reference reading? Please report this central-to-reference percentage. 83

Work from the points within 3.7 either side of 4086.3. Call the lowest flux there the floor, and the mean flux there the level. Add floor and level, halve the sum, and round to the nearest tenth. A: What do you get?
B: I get 19.2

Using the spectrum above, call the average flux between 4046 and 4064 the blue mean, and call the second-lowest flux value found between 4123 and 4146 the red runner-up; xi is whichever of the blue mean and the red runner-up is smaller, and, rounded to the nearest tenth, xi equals 16.6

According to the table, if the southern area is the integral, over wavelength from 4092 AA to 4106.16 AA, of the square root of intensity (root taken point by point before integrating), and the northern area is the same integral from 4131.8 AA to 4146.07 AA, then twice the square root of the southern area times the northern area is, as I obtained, 121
